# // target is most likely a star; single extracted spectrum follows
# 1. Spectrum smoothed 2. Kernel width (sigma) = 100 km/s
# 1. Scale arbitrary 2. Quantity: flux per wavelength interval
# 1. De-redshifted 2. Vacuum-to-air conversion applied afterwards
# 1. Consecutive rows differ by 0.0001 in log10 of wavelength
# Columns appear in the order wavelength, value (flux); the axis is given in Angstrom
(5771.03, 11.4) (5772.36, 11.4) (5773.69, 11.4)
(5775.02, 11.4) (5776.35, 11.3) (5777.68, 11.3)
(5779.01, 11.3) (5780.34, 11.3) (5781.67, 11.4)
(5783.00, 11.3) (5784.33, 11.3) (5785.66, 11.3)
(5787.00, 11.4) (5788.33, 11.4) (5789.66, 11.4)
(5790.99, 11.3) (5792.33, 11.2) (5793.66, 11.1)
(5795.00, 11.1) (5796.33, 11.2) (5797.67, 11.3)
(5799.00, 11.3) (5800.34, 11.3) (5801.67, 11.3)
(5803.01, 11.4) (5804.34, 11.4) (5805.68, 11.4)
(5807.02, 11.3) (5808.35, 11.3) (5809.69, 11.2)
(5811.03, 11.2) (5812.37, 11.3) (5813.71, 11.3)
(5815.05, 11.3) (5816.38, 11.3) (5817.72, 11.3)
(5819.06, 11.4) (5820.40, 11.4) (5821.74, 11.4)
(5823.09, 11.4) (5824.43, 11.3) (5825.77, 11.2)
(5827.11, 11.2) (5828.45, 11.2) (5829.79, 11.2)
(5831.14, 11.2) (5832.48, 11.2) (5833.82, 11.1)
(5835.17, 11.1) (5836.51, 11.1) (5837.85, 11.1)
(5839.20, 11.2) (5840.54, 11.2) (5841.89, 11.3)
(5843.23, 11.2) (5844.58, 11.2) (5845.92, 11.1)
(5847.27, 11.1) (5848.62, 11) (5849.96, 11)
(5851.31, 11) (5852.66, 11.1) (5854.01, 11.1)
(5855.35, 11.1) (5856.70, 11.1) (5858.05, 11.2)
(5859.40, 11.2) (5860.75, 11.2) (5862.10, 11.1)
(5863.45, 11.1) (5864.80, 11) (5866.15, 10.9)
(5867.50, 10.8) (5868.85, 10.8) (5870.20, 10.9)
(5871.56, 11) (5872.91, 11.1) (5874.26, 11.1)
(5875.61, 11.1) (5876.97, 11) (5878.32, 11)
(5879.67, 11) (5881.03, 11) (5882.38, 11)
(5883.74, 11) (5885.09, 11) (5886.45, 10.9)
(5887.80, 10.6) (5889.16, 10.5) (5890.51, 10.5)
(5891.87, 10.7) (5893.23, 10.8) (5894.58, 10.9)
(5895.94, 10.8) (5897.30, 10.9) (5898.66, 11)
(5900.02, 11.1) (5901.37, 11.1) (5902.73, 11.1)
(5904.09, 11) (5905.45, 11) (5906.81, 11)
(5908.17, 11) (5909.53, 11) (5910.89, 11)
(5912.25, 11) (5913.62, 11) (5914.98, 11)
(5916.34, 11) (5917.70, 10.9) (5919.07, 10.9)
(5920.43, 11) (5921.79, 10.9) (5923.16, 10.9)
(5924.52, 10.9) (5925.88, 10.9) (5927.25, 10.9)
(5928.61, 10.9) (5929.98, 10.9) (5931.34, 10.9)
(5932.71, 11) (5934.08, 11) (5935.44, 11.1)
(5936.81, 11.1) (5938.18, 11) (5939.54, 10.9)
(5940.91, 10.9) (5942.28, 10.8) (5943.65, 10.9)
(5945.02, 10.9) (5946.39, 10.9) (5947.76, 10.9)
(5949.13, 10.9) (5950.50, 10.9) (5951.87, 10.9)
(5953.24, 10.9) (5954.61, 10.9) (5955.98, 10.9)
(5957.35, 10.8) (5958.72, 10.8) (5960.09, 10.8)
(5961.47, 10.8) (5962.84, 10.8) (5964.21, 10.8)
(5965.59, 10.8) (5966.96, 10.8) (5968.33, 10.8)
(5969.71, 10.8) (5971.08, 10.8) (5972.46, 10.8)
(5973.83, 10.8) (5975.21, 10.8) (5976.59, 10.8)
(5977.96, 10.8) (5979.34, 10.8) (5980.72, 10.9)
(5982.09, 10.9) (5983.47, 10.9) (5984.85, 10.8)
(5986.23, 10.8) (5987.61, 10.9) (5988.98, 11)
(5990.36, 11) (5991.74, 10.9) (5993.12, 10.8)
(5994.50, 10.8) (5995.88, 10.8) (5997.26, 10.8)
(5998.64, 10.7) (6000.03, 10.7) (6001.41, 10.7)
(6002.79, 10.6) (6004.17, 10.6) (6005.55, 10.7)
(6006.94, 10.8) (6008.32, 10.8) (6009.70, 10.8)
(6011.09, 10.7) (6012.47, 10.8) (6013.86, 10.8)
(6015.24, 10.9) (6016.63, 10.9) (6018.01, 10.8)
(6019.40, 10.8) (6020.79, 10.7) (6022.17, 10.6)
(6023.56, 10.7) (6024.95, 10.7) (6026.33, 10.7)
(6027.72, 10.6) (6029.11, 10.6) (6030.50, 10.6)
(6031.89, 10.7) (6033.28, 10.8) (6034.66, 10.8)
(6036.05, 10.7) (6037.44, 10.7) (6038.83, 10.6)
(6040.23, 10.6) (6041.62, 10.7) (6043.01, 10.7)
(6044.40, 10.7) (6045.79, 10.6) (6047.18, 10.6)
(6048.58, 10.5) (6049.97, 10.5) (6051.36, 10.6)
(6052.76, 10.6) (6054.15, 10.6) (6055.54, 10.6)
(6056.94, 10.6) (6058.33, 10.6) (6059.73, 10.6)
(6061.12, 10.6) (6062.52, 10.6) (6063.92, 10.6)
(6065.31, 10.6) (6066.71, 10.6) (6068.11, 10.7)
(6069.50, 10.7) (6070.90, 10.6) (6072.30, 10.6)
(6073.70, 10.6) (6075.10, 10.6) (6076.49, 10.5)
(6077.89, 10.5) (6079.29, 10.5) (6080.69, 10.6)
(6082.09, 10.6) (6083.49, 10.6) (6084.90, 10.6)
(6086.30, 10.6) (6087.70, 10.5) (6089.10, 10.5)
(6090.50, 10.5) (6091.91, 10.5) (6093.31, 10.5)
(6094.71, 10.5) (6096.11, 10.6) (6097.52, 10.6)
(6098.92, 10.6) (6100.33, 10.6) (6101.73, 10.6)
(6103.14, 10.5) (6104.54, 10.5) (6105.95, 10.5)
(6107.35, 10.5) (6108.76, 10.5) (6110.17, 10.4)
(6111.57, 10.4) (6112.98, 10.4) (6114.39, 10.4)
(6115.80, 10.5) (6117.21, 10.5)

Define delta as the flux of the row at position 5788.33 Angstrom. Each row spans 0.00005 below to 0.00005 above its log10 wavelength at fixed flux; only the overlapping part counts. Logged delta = 11.4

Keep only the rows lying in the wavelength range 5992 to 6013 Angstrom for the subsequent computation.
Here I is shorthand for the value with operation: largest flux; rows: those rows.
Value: 10.8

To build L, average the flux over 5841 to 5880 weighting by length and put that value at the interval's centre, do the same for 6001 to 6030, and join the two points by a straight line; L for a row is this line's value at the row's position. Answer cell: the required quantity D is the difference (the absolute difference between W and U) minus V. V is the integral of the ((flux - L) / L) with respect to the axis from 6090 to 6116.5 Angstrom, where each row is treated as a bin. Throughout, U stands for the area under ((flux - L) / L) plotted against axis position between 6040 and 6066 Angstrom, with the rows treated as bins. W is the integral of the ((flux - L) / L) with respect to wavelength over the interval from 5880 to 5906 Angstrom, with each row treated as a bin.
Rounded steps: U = -0.10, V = -0.082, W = -0.24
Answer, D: 0.22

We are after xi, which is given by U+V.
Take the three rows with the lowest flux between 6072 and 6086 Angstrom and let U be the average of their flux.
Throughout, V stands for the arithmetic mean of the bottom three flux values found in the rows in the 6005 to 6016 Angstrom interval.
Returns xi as 21.2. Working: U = 10.5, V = 10.7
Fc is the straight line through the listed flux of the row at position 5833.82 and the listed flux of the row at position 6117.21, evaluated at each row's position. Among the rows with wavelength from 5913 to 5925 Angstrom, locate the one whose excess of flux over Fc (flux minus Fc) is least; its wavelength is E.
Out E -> 5917.70 Angstrom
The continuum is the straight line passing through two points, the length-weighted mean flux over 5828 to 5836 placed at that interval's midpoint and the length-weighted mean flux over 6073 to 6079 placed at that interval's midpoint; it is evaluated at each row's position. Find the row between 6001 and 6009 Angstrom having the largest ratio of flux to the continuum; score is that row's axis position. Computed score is 6008.32 Angstrom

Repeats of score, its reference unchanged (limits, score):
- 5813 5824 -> 5823.09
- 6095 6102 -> 6101.73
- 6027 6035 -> 6034.66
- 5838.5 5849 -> 5841.89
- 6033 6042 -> 6034.66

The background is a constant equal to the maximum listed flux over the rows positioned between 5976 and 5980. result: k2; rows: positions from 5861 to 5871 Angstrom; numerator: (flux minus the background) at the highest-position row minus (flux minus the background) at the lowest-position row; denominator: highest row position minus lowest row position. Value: -0.025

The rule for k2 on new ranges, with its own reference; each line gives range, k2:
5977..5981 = 0.036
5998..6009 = 0.010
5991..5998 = -0.018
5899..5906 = -0.018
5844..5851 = -0.037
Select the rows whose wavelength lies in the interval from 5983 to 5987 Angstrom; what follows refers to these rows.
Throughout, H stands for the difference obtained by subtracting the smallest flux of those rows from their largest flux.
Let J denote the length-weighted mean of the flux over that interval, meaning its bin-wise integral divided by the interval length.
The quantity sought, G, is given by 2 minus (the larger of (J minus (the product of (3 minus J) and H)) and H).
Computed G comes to -9.6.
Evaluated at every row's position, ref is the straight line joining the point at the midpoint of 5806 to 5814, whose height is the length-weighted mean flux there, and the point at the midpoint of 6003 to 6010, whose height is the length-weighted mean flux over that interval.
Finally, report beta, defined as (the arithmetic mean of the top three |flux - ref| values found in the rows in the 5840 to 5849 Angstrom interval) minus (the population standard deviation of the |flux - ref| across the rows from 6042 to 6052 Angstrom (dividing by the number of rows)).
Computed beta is 0.076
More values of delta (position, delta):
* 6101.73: 10.6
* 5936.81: 11.1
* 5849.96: 11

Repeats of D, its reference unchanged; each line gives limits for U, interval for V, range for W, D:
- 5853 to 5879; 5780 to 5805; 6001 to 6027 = -0.15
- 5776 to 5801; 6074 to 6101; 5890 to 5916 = 0.26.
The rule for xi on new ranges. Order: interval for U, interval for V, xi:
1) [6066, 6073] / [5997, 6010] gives 21.2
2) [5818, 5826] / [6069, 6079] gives 21.8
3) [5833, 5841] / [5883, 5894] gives 21.6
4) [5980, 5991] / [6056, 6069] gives 21.4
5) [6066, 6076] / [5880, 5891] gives 21.1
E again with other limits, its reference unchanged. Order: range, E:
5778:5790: 5779.01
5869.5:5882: 5870.20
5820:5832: 5825.77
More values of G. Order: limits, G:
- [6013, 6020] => -9.6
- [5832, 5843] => -10.8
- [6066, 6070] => -9.4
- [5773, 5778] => -10.2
